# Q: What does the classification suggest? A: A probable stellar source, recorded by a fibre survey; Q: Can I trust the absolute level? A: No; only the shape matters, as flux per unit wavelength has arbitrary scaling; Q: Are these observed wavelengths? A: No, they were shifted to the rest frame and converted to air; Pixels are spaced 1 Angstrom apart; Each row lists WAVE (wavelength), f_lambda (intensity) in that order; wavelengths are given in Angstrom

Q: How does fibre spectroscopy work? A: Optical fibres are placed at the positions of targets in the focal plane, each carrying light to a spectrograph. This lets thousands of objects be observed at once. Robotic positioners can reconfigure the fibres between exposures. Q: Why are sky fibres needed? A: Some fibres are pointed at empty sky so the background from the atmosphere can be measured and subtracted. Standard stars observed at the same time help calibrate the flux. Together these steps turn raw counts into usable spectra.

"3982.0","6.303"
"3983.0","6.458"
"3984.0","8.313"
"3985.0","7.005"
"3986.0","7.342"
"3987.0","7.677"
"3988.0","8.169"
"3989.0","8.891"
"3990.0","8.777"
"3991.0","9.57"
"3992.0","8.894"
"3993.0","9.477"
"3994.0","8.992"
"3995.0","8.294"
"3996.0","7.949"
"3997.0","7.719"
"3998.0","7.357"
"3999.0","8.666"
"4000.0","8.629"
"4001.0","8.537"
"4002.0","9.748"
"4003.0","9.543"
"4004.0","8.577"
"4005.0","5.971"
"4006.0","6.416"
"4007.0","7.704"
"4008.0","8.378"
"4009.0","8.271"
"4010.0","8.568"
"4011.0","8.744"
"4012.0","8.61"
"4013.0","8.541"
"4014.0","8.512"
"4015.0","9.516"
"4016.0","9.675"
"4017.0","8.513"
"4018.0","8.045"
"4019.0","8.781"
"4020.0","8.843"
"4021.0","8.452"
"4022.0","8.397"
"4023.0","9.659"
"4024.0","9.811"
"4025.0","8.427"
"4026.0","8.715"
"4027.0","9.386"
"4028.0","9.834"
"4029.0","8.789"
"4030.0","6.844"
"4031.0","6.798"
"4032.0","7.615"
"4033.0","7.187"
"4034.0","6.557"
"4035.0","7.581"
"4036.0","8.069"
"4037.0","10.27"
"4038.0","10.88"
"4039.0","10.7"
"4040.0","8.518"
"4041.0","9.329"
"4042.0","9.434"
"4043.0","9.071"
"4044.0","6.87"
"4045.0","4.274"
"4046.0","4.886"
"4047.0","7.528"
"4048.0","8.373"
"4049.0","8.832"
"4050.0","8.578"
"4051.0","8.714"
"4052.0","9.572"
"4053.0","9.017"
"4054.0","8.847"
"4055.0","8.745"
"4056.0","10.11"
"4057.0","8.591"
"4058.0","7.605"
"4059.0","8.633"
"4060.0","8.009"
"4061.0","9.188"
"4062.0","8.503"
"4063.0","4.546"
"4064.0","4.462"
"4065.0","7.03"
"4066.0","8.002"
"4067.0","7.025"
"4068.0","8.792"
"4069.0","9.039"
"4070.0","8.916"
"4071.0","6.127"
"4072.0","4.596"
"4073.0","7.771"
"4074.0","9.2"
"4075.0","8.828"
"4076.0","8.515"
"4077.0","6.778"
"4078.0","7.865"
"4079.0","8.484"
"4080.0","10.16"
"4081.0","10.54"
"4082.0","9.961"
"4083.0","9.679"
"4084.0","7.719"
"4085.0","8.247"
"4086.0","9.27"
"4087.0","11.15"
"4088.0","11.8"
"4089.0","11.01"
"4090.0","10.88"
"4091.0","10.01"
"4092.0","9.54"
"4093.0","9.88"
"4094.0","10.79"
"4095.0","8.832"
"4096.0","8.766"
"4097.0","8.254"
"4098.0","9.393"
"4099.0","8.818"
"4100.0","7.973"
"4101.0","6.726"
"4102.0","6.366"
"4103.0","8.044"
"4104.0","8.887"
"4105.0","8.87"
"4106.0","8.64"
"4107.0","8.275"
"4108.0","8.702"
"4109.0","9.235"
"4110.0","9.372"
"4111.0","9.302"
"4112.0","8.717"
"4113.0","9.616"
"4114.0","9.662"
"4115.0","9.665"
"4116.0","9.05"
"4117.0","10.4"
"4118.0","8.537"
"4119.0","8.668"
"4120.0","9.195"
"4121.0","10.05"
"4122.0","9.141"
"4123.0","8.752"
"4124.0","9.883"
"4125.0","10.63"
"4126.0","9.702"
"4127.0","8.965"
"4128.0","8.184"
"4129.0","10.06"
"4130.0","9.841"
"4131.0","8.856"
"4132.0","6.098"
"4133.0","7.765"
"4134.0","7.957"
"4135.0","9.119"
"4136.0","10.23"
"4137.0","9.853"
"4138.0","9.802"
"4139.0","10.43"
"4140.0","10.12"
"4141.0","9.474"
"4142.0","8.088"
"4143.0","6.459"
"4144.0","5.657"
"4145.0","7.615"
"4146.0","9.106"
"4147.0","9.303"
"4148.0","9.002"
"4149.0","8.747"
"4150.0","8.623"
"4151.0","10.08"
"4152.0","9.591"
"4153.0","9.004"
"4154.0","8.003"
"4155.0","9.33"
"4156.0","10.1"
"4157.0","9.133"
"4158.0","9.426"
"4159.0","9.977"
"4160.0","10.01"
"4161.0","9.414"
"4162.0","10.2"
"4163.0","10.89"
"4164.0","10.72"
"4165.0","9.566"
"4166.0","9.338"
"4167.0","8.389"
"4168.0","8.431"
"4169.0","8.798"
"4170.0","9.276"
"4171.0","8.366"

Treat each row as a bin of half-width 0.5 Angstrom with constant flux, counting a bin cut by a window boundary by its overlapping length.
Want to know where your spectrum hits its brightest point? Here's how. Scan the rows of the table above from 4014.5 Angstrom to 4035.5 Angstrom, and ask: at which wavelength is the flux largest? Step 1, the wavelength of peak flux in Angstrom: 4028.0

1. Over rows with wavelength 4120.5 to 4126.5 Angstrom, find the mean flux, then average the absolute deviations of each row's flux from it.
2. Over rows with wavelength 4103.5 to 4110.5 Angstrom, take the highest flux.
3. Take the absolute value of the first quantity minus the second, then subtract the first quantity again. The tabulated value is 8.38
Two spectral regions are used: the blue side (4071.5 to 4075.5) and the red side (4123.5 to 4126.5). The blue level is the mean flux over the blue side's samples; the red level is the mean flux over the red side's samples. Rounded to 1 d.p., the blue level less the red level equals -2.5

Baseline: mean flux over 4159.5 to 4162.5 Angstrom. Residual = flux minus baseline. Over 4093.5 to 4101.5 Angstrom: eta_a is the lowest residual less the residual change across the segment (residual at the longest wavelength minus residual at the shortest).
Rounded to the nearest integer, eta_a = 1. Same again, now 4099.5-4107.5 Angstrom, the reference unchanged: -4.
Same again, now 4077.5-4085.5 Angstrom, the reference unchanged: -3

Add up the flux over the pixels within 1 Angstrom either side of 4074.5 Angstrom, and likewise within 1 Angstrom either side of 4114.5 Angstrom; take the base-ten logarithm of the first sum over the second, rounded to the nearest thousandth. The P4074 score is -0.030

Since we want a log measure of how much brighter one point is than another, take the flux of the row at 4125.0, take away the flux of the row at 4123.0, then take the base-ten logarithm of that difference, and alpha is 0.3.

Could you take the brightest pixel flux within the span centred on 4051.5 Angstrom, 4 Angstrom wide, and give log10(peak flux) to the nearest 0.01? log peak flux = 0.98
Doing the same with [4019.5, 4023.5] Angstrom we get 0.98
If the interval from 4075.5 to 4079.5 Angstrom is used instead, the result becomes 0.93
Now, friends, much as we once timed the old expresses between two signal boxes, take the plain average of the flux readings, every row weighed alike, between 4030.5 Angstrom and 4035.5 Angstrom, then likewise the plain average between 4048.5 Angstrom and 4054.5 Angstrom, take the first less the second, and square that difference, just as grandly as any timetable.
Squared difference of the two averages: 3.2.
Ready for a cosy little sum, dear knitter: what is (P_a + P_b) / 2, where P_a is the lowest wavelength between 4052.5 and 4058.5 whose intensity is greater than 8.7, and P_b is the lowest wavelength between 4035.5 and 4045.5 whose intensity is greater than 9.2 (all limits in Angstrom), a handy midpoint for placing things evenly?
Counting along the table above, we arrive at 4045.0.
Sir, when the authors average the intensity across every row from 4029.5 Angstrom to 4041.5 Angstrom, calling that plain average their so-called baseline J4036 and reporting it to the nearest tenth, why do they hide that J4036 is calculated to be 8.4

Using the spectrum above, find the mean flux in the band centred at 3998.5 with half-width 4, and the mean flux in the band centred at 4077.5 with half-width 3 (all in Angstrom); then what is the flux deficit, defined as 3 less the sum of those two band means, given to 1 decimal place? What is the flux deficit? -13.8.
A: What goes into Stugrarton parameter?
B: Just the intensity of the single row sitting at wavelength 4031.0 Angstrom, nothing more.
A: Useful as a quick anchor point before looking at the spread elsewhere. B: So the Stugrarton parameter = 6.798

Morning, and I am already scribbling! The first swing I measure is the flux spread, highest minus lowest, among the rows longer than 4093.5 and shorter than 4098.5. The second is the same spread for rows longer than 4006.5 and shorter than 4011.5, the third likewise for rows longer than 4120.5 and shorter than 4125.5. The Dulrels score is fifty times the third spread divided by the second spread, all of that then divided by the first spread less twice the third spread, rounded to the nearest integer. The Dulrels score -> -74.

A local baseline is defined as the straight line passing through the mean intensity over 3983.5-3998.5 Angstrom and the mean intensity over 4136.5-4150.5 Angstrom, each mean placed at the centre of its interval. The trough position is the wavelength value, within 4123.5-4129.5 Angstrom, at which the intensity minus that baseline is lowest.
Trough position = 4128.0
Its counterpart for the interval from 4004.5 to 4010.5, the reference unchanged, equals 4005.0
